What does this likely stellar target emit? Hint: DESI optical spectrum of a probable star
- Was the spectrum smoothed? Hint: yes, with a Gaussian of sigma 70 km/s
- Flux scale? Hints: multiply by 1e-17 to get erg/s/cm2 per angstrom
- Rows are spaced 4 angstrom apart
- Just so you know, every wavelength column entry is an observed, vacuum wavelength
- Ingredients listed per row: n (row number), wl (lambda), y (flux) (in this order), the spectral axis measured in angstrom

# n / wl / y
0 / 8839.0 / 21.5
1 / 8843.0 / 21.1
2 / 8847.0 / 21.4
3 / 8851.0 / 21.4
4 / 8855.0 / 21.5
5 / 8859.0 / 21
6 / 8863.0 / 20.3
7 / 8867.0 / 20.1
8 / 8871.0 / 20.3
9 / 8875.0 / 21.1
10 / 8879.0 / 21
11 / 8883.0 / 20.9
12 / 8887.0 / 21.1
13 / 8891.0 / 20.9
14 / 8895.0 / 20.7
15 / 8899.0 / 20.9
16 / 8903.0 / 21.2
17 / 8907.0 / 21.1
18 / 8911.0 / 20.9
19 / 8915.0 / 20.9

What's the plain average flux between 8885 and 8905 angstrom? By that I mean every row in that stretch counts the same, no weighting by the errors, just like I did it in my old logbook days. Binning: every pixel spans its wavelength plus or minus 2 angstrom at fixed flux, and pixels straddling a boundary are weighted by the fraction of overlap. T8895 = 20.96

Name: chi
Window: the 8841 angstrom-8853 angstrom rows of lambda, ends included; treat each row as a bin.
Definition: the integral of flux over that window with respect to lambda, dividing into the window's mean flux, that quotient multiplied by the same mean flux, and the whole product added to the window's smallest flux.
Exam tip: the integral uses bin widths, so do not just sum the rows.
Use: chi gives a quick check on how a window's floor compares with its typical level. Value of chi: 22.9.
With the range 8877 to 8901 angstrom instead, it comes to 21.6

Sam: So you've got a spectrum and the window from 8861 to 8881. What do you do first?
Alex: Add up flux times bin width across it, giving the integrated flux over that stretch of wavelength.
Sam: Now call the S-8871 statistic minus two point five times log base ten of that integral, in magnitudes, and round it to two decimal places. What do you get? -6.54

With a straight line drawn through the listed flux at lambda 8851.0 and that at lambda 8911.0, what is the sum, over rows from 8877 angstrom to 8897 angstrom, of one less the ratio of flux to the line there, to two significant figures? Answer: 0.043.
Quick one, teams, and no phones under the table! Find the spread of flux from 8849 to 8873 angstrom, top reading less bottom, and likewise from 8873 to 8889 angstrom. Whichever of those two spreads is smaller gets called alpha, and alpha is 0.20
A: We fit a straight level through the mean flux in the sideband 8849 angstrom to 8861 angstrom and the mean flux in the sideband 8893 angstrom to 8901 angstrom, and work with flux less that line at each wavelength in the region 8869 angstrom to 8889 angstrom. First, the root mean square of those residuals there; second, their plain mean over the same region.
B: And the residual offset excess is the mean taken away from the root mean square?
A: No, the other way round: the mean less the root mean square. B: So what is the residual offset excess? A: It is -0.51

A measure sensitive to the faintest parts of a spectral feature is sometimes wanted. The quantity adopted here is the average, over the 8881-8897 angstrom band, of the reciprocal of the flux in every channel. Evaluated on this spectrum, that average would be 0.0478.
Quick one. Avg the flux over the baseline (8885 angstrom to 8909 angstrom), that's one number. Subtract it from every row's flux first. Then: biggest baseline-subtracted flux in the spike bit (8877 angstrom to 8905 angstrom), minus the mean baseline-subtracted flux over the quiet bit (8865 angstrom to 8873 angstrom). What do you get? 1.0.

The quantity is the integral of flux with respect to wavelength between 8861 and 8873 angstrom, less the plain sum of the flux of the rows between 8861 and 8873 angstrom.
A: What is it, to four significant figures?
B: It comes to 182.1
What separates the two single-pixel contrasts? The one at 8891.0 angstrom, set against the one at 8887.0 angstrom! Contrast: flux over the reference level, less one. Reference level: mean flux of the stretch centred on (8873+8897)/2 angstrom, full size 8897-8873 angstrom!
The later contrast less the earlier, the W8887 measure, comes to -0.010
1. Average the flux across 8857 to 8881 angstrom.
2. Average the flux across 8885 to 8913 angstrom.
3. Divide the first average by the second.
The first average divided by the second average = 0.98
